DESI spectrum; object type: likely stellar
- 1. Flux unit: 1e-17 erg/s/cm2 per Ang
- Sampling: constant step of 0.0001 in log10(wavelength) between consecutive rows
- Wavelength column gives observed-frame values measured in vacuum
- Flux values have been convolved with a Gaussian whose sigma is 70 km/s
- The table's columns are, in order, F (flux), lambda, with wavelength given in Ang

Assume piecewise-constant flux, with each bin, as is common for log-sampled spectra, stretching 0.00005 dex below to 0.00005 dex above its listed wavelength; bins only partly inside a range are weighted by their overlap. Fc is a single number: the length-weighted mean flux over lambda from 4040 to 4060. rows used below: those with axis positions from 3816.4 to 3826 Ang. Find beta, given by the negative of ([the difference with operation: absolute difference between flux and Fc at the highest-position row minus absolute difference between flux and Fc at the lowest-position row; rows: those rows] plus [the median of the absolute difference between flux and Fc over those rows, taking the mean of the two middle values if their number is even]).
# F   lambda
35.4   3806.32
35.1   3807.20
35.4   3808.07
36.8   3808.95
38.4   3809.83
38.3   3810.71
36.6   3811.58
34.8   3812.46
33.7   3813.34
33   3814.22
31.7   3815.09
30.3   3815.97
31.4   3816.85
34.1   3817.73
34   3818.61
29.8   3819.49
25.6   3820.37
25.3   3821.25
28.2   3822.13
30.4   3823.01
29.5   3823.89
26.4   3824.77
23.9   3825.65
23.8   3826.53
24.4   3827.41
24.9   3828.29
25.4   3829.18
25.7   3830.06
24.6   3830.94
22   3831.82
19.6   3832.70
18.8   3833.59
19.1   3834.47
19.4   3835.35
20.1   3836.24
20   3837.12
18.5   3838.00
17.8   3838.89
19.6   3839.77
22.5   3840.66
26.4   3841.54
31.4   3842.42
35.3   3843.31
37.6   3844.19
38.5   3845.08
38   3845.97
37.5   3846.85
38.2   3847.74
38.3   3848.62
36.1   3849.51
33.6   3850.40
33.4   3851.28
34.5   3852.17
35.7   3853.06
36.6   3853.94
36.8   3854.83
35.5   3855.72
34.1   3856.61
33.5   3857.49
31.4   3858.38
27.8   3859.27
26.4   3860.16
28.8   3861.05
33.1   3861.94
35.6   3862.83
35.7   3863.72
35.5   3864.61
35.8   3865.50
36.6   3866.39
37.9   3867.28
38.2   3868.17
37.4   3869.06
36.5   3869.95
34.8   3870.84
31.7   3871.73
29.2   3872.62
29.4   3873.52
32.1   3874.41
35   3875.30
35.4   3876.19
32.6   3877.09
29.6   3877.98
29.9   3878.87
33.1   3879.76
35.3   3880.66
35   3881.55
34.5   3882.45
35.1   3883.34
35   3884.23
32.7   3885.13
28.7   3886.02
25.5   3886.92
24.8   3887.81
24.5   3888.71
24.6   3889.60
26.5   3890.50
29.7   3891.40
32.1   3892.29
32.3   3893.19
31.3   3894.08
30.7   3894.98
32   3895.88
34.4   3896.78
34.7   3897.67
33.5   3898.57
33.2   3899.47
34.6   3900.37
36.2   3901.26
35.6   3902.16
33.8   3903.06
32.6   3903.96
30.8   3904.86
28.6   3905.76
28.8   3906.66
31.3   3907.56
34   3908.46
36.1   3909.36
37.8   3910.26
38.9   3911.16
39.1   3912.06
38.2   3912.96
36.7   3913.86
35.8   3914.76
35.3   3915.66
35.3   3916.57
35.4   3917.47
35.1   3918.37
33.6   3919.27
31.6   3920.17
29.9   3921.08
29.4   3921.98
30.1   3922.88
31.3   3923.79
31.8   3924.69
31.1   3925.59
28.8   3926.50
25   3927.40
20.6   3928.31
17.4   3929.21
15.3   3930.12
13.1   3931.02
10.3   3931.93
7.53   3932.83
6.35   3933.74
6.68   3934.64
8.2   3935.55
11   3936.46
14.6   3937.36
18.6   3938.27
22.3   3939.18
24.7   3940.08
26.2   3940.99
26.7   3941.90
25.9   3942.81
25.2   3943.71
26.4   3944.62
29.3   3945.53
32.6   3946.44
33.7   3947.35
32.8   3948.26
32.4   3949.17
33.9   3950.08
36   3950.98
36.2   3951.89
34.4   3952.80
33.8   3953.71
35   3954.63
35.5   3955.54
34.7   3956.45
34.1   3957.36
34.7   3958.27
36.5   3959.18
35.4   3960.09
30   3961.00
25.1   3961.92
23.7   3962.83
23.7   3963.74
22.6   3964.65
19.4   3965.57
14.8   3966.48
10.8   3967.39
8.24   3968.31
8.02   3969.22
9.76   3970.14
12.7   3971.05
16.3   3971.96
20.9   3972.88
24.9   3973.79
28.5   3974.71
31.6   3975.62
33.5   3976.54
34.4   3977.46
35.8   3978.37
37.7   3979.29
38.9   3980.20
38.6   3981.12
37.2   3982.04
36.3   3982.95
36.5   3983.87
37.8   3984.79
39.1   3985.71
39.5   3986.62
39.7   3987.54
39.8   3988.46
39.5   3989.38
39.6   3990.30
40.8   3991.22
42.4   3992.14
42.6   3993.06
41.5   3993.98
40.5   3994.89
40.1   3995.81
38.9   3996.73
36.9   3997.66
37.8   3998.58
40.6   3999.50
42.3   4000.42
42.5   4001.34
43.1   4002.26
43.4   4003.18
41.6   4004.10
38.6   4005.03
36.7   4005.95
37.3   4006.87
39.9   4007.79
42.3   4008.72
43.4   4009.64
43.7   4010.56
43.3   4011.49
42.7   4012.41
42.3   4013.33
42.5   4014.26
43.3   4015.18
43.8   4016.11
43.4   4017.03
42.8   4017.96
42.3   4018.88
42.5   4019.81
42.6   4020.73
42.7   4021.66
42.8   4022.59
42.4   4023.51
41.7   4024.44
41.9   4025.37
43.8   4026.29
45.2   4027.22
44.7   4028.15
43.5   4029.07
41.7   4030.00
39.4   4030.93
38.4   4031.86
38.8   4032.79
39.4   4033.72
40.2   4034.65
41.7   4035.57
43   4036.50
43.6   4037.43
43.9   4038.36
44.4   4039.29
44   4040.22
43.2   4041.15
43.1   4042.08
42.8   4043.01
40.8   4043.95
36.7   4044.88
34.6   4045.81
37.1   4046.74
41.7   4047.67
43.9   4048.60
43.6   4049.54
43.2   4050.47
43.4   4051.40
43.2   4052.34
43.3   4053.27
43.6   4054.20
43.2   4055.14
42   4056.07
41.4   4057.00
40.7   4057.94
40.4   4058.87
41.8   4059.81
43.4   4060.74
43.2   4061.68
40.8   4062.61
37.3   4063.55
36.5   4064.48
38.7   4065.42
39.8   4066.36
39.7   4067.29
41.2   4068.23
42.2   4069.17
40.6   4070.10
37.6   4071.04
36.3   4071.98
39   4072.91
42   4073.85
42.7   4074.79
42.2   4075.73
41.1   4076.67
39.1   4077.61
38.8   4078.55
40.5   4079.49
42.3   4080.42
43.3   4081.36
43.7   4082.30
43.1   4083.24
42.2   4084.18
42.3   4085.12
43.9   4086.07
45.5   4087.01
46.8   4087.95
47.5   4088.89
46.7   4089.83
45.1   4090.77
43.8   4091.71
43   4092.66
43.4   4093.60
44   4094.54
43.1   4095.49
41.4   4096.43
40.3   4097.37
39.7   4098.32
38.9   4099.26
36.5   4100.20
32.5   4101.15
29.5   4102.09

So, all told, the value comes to -20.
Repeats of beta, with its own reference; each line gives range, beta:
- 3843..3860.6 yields -15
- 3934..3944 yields -1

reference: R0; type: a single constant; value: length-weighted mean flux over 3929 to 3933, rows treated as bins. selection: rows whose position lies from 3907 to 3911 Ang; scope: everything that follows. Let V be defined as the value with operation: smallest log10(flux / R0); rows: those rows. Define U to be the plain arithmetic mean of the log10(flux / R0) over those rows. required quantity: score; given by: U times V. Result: 0.17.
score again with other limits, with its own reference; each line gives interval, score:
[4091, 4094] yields 0.28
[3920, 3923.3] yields 0.13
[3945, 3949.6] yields 0.14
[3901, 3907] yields 0.14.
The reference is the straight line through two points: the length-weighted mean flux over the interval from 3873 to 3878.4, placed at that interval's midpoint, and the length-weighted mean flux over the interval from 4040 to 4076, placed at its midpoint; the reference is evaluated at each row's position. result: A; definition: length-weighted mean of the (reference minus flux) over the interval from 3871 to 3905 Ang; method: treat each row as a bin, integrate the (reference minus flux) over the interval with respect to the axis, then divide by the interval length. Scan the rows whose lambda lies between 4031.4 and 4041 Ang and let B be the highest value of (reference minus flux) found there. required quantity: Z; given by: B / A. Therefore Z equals 1.3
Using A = 1.1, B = 1.4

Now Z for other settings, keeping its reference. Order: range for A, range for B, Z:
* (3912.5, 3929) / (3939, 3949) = 4.8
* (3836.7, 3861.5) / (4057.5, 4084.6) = -9.5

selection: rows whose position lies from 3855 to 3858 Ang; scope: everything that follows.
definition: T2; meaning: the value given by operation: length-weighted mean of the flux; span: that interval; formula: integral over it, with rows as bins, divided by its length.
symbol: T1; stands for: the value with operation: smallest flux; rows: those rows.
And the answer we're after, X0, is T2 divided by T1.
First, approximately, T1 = 33.5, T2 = 34.5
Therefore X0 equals 1.03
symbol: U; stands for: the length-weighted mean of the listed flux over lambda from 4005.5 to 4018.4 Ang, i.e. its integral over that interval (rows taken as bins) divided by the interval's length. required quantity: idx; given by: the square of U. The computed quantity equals 1761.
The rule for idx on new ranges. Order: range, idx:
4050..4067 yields 1717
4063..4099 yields 1741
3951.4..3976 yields 636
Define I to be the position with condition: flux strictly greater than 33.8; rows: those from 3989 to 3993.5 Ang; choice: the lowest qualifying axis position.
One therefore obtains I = 3989.38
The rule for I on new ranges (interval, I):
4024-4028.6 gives 4024.44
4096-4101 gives 4096.43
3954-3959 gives 3954.63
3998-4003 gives 3998.58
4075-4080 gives 4075.73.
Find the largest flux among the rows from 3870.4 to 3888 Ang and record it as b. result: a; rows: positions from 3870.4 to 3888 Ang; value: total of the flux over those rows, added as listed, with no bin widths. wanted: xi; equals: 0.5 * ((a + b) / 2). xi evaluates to 169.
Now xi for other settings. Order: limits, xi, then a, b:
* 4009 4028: 226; 859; 45.2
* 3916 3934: 134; 499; 35.4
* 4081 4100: 229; 868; 47.5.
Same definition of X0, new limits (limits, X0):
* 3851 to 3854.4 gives 1.05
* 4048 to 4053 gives 1.00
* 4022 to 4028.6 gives 1.04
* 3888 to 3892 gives 1.08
